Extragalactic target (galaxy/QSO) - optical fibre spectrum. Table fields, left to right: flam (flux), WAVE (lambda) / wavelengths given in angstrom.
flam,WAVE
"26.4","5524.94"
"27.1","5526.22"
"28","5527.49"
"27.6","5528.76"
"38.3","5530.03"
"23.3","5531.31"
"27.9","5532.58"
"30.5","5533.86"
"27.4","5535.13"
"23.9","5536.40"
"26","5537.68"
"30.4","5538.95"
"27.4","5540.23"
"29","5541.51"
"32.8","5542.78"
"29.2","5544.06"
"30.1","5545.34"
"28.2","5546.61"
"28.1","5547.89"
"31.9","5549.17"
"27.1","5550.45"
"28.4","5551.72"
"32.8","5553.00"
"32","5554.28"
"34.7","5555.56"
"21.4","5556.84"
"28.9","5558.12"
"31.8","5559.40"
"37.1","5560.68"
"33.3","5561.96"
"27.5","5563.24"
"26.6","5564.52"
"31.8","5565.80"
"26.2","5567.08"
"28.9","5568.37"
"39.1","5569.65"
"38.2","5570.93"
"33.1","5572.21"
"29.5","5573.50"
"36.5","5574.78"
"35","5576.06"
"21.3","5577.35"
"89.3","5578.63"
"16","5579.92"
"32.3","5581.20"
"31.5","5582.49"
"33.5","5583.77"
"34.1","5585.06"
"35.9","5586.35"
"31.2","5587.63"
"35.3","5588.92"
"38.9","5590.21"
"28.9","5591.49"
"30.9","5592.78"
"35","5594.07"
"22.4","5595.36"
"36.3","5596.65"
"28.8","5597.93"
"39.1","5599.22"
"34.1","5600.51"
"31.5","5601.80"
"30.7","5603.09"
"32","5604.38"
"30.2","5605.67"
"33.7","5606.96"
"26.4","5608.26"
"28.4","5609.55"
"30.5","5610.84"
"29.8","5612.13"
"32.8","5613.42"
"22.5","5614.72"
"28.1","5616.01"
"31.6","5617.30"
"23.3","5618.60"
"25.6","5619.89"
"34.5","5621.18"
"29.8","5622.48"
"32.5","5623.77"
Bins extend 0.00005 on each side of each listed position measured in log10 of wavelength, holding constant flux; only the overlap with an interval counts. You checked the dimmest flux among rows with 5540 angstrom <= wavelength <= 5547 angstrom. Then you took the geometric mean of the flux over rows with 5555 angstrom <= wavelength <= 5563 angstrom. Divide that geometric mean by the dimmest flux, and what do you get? 1.12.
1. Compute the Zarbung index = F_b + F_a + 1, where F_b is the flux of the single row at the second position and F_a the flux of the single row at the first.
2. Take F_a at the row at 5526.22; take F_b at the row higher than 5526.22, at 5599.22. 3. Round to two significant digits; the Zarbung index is 67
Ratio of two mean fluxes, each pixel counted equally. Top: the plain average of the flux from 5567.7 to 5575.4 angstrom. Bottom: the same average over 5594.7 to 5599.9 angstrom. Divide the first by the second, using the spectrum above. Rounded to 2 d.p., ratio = 1.08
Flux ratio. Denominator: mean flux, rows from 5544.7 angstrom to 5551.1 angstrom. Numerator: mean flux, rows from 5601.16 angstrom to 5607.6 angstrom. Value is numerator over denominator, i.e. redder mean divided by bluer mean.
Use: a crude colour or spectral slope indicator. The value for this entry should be 1.09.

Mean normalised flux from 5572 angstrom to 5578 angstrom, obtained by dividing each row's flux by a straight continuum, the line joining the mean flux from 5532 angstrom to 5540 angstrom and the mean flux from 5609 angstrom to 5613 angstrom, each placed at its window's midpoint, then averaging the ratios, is 1.08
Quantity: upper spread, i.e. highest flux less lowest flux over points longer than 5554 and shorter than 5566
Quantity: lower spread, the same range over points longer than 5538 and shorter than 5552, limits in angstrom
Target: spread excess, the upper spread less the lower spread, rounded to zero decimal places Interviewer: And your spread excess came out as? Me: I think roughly 10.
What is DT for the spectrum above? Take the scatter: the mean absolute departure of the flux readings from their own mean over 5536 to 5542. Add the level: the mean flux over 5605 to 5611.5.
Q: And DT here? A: 32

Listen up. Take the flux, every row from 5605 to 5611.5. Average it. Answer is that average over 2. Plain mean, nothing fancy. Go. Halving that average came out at 14.9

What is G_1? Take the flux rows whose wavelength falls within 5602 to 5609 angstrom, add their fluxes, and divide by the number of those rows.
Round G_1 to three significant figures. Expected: 30.6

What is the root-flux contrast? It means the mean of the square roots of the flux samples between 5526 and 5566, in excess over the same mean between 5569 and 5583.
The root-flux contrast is -0.5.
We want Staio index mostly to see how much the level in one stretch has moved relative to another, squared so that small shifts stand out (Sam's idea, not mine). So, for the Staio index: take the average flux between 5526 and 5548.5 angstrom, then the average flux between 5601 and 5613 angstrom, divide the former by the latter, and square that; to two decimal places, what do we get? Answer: 0.89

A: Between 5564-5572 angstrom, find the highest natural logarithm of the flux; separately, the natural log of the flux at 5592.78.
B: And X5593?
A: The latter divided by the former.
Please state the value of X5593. 0.94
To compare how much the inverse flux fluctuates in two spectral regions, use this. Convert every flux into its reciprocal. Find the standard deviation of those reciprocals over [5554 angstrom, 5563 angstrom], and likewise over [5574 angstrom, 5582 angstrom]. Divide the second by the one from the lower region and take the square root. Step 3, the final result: 1.6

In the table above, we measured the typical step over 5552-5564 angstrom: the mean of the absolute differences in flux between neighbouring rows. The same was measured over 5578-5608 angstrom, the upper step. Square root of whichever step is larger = 2.88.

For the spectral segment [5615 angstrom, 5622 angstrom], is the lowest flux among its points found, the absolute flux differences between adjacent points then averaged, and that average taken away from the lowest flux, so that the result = 18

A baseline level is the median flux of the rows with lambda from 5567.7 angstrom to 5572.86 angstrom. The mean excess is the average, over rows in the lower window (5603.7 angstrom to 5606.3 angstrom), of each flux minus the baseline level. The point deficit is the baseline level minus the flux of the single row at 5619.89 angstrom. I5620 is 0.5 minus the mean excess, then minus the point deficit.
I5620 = -5.0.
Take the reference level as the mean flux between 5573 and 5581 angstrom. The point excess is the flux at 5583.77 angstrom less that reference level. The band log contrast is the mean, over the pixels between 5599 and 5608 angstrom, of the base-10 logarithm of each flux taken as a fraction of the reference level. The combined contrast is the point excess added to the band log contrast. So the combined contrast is -4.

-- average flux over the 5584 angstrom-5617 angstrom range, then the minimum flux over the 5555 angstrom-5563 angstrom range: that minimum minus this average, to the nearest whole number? -10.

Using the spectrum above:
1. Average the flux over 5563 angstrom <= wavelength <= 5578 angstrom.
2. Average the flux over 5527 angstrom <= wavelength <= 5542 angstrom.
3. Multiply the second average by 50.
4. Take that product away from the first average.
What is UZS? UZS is -1384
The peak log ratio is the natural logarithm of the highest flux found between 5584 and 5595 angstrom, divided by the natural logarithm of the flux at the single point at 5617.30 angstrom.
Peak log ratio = 1.06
